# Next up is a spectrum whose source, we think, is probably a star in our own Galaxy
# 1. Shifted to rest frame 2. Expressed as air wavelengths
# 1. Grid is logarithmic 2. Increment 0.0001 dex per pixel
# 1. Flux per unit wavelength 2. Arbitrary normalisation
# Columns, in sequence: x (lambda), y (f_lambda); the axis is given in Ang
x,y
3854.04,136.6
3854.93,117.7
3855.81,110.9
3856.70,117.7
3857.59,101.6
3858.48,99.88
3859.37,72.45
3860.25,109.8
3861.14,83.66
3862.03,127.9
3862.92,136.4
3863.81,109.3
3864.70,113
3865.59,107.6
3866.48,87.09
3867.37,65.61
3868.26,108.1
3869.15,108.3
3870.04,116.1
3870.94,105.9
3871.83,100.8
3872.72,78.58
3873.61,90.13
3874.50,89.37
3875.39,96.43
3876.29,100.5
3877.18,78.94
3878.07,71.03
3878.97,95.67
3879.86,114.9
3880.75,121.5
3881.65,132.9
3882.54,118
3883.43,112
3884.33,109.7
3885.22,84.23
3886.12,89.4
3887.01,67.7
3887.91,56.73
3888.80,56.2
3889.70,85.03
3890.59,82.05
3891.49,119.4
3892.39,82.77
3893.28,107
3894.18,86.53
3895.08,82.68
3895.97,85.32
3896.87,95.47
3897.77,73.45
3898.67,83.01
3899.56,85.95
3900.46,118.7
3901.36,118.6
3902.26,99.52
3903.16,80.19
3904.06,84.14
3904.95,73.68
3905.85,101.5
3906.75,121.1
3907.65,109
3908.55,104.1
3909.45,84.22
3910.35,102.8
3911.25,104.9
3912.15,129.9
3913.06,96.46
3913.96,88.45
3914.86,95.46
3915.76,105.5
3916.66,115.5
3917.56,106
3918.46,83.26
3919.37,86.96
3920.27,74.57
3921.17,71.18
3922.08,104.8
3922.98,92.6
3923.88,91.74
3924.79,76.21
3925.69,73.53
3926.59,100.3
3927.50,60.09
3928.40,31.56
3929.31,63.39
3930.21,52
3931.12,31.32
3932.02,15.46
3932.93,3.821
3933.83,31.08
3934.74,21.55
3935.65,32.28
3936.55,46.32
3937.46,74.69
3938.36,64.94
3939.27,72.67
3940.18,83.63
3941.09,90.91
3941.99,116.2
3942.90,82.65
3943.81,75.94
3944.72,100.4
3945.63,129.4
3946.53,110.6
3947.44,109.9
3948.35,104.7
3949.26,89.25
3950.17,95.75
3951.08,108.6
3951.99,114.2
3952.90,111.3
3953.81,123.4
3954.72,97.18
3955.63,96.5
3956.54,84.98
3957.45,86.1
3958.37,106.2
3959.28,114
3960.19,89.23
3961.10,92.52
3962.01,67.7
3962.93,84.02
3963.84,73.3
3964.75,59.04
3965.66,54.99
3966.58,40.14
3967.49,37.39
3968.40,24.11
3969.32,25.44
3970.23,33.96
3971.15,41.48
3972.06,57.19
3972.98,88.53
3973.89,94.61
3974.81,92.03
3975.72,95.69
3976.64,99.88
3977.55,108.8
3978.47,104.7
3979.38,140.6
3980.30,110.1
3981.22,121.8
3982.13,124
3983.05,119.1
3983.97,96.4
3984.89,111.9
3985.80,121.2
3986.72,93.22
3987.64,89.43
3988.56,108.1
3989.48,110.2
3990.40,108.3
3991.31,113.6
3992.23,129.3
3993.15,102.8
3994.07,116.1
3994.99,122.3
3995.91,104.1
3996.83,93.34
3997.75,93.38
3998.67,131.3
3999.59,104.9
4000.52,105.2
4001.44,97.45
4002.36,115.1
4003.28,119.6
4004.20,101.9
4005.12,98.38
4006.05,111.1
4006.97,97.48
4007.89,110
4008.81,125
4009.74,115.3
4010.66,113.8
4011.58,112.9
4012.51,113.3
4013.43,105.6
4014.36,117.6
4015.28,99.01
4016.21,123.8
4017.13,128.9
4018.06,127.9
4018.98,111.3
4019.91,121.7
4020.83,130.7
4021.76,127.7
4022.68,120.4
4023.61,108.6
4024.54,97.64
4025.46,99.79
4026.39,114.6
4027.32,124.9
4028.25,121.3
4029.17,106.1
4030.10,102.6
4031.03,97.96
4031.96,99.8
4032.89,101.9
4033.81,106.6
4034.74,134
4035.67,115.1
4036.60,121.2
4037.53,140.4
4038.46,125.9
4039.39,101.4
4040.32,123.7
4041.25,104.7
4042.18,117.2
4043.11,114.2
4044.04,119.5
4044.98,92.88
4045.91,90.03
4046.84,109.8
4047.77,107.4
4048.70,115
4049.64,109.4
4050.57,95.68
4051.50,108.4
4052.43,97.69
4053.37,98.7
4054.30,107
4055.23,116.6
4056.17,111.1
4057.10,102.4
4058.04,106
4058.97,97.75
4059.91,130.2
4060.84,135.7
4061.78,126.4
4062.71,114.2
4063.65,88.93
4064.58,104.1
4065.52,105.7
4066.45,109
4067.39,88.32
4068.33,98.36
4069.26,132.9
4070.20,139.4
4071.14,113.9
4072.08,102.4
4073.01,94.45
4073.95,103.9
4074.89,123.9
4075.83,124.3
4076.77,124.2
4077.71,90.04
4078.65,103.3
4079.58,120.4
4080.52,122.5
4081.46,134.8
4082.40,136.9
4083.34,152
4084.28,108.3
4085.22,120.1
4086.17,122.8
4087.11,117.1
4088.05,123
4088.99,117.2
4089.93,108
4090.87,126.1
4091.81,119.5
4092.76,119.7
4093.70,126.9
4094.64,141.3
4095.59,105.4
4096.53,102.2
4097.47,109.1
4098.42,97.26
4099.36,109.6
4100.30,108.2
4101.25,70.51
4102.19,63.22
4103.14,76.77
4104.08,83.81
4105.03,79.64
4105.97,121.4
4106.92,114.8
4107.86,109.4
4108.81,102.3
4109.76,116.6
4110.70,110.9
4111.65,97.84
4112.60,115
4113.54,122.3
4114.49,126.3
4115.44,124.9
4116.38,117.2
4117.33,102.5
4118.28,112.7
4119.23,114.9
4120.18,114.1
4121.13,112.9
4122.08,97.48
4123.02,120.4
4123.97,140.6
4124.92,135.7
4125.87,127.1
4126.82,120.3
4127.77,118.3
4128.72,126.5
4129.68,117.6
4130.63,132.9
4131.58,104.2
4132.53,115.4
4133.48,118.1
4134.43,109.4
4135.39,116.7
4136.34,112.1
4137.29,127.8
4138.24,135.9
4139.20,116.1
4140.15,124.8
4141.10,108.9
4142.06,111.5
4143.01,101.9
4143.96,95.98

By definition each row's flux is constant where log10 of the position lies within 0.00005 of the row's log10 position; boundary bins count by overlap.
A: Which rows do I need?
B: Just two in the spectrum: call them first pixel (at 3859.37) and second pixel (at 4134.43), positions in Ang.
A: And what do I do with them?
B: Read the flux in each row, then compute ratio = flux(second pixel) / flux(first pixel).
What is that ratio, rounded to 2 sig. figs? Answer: 1.5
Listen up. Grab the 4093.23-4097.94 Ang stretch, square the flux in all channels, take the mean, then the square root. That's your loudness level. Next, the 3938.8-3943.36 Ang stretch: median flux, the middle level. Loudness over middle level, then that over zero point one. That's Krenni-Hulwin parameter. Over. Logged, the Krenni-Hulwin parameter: 14.1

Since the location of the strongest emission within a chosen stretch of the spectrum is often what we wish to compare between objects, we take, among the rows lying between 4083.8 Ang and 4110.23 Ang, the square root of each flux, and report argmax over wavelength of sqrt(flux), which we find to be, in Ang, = 4094.64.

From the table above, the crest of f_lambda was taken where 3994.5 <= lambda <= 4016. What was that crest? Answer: 131.3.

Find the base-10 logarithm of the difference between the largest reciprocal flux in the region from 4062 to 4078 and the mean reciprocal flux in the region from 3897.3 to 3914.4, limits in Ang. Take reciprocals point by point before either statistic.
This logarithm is -3.1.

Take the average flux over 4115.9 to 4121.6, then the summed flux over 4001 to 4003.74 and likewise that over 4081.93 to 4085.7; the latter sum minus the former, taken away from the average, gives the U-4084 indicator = -73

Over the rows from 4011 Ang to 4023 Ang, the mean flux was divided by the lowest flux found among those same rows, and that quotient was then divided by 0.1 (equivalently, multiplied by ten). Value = 12.0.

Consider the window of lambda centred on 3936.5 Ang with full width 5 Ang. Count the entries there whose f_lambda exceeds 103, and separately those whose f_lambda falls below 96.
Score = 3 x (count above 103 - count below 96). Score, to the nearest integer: -15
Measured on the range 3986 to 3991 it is 3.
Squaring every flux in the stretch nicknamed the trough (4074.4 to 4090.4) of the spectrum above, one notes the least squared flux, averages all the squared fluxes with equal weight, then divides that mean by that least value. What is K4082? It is 1.81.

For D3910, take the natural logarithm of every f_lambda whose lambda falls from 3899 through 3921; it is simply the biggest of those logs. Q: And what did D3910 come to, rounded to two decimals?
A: 4.87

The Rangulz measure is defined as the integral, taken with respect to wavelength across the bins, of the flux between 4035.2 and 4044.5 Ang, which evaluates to 1101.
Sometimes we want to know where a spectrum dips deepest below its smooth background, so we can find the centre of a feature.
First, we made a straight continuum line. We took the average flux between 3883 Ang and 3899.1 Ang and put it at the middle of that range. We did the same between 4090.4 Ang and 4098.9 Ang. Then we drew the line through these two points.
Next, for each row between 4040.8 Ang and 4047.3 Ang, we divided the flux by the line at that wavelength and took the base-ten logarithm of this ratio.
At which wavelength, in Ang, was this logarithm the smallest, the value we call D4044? 4045.91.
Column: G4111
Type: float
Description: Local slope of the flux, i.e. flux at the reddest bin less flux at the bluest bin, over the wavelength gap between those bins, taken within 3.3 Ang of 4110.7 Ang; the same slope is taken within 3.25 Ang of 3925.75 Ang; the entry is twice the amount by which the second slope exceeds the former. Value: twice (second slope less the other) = -27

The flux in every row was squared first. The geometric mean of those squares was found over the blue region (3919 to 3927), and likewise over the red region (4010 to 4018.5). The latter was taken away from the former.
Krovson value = -6116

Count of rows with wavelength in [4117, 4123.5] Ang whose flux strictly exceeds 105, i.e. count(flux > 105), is 5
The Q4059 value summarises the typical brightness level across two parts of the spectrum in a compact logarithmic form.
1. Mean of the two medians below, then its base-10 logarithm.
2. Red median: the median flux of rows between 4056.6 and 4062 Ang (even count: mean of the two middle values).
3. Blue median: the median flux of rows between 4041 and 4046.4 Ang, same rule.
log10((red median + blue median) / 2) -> 2.05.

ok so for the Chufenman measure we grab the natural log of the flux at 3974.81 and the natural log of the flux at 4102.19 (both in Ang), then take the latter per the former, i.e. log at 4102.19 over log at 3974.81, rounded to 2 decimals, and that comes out 0.92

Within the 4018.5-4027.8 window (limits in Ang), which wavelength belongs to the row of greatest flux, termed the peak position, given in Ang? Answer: 4020.83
